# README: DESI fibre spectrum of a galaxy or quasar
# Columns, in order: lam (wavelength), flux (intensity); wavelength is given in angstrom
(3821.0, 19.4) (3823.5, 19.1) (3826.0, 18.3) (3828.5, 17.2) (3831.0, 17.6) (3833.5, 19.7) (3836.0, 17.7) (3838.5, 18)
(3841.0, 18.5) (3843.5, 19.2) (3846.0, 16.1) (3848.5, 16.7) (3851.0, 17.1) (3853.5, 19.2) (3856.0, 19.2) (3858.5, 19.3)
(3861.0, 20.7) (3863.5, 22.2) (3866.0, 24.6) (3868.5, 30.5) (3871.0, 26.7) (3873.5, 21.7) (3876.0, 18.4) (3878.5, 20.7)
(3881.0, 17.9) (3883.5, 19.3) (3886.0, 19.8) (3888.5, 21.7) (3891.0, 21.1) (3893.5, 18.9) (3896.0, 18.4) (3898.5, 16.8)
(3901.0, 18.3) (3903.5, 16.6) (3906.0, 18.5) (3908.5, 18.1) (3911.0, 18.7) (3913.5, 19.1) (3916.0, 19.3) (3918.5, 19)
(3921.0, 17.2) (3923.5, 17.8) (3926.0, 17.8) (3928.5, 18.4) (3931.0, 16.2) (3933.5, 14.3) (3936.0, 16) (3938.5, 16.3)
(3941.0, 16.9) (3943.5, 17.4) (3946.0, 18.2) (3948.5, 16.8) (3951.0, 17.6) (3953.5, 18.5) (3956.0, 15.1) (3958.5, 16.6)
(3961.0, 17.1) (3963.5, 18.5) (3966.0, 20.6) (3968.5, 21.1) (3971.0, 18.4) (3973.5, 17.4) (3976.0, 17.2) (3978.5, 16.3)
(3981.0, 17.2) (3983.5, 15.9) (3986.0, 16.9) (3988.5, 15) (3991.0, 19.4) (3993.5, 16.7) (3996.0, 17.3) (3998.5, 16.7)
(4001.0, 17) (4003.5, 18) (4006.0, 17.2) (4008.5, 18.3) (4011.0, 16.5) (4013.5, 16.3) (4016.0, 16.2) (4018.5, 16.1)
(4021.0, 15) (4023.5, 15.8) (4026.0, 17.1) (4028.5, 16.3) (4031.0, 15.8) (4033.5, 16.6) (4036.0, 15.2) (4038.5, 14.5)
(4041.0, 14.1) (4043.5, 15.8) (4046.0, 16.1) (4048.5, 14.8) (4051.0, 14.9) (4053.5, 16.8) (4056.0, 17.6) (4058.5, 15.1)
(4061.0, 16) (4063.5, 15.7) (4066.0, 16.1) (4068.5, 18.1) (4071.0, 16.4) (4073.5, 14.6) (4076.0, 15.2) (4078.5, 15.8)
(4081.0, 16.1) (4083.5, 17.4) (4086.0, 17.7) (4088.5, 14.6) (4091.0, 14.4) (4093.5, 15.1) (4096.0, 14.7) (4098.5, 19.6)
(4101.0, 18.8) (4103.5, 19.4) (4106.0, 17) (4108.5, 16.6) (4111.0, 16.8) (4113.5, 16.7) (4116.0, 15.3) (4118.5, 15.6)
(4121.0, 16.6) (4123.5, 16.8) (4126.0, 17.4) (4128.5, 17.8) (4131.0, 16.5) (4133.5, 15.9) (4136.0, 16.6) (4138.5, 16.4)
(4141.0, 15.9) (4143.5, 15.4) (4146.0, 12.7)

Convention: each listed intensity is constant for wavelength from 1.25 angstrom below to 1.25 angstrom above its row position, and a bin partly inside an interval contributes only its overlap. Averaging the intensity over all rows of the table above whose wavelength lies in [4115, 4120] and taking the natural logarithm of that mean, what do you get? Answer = 2.74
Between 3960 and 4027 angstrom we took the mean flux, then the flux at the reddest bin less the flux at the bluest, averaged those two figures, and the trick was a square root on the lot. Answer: 2.94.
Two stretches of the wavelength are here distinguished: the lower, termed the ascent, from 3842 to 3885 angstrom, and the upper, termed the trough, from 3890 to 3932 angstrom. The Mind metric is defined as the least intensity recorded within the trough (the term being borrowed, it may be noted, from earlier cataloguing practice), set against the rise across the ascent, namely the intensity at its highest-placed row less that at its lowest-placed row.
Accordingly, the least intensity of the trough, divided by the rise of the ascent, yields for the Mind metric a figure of 162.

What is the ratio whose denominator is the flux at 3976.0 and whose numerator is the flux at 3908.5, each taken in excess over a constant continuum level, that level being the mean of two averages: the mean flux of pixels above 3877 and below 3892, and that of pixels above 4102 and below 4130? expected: 0.3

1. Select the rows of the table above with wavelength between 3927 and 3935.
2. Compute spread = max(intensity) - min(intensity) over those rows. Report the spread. 4.1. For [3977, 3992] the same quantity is 4.4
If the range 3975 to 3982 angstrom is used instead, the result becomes 0.9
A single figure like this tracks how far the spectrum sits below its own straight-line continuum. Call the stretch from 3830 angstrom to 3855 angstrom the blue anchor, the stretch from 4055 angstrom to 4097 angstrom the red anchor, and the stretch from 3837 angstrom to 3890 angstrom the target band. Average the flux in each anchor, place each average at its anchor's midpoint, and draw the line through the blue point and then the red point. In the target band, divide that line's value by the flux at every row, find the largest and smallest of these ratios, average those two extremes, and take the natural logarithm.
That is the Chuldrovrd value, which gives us -0.16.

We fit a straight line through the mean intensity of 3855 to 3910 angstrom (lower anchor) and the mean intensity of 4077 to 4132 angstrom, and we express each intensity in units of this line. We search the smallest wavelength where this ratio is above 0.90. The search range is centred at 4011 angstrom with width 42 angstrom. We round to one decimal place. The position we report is 3991.0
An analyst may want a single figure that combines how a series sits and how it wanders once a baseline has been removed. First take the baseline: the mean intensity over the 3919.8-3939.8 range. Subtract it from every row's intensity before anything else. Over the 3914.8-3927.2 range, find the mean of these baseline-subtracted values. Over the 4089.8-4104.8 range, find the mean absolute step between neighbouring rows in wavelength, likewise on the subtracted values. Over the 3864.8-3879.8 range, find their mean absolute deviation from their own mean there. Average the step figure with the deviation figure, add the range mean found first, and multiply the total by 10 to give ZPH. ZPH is 40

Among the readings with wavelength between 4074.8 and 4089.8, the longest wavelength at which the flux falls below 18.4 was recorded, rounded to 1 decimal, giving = 4088.5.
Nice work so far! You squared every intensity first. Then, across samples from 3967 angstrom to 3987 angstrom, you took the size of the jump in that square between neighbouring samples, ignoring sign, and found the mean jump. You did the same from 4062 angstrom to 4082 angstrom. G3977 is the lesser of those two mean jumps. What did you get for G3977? 35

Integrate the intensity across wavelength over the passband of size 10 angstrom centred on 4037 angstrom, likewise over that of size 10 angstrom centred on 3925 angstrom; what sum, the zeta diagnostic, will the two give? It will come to 329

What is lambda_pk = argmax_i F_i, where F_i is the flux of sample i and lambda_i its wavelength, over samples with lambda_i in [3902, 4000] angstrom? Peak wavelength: 3968.5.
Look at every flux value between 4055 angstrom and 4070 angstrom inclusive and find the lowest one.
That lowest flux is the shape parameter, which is 15.1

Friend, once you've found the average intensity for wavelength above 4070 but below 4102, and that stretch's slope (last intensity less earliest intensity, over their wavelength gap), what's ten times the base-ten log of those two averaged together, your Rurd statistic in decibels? 9.1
